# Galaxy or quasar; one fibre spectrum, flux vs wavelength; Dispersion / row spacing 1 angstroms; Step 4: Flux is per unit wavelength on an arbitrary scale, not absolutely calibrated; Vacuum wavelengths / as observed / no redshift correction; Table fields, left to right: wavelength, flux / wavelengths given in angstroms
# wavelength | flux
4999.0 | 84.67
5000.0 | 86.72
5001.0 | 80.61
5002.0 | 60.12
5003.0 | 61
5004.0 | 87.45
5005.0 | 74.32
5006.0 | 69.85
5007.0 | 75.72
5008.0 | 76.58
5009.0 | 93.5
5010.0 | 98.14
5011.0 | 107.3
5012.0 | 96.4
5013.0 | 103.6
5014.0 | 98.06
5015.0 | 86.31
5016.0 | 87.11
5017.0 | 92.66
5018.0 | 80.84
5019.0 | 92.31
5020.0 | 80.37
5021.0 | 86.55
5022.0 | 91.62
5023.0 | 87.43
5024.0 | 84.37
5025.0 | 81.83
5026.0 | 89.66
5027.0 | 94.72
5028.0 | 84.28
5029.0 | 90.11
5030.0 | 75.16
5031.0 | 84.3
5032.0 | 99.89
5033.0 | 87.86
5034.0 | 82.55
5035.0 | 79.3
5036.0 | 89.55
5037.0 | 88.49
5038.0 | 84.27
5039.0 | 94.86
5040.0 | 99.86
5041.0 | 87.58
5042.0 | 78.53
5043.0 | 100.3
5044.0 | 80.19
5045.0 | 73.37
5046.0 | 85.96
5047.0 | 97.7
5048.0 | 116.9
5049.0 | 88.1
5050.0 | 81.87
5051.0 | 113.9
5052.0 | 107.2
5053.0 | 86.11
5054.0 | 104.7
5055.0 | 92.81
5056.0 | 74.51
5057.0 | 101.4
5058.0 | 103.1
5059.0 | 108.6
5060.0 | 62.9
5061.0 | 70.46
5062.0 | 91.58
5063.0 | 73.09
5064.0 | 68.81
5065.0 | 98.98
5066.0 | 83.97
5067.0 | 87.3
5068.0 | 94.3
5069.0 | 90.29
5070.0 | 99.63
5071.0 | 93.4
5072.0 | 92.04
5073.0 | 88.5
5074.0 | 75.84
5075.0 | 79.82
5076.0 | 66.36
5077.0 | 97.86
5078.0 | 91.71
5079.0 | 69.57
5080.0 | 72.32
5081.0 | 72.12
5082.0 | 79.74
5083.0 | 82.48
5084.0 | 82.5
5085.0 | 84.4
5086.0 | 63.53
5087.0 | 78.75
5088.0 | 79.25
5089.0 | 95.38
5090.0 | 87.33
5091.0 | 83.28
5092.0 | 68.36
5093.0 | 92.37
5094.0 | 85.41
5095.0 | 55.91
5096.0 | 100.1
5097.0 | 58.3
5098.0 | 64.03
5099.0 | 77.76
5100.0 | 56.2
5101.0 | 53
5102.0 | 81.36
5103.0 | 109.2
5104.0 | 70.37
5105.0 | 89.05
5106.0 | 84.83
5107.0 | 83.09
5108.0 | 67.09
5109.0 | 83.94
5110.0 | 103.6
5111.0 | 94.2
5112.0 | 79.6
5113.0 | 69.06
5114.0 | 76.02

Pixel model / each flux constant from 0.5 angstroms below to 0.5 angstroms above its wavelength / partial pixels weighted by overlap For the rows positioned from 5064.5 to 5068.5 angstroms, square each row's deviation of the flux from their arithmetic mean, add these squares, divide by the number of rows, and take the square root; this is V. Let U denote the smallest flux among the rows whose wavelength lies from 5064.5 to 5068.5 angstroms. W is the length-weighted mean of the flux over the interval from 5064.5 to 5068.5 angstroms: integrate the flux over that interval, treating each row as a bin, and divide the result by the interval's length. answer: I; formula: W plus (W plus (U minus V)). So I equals 260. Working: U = 83.97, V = 6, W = 91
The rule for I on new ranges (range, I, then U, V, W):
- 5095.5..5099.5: 192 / 58.3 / 16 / 75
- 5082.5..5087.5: 213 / 63.53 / 8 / 78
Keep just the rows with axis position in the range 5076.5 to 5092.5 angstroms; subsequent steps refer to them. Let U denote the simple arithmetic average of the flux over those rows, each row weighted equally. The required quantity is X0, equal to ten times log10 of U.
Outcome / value 19.1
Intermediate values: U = 80.5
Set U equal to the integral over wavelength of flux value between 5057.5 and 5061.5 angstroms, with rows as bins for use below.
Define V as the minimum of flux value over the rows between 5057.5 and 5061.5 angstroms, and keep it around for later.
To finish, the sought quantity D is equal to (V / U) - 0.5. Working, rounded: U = 345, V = 62.9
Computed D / -0.32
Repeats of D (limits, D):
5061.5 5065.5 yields -0.29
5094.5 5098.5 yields -0.30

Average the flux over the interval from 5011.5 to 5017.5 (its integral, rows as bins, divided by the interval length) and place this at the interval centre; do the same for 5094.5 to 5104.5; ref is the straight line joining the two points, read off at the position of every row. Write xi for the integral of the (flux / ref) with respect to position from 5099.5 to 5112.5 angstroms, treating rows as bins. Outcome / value 14.9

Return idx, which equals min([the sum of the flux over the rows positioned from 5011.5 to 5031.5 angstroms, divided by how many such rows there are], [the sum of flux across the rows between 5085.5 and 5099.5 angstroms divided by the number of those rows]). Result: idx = 78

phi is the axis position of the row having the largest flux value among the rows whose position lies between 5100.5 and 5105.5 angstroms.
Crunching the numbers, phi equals 5103.0 angstroms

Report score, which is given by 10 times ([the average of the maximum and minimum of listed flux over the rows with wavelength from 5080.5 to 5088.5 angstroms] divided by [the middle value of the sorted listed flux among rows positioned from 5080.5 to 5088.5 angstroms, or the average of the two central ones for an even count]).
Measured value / 9.3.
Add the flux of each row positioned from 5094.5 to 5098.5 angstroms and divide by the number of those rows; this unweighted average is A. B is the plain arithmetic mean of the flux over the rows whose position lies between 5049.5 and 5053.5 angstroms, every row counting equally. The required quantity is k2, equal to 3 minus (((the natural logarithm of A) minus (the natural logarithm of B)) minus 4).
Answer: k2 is 7.33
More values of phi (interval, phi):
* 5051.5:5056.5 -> 5052.0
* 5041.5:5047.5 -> 5043.0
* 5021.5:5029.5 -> 5027.0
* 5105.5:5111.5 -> 5110.0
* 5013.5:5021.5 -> 5014.0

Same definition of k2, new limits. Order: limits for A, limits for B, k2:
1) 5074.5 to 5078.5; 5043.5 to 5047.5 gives 7.00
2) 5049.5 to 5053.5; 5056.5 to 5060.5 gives 6.97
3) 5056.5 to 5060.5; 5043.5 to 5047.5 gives 6.89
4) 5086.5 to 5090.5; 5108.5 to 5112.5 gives 7.06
